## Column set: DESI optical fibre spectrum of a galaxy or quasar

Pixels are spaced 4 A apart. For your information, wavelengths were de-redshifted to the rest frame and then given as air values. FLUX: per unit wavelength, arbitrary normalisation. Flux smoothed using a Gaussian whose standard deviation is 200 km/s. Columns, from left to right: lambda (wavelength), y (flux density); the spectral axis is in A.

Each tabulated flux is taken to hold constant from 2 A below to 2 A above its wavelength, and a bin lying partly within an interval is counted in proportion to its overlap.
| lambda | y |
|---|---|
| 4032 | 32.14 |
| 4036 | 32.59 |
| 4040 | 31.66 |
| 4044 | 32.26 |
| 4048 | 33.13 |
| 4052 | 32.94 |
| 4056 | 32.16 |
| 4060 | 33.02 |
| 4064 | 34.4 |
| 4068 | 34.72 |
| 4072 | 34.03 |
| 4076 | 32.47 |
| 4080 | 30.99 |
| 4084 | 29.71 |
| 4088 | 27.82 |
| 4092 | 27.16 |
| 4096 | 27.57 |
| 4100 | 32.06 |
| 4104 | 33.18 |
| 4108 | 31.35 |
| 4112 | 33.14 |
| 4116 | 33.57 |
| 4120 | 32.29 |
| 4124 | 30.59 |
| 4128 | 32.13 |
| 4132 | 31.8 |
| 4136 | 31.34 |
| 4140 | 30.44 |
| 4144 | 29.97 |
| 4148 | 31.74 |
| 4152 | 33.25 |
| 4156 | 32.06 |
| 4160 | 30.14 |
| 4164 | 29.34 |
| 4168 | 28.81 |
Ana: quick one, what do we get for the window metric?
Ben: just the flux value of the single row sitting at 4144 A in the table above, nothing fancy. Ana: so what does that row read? 29.97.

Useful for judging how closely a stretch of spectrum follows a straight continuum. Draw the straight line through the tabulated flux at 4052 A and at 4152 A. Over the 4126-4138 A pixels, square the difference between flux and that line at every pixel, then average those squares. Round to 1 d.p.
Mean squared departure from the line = 2.2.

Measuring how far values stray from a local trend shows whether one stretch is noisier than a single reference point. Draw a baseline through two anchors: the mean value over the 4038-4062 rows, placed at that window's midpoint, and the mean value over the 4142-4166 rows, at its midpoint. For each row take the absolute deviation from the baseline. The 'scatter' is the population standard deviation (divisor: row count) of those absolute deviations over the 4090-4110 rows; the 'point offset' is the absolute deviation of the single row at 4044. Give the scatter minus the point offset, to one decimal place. 1.6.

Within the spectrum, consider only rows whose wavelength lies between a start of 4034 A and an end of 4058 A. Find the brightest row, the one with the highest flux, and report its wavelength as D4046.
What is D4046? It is 4048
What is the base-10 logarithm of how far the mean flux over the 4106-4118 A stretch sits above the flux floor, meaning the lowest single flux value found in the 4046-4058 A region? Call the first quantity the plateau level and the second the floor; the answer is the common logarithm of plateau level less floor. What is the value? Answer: -0.3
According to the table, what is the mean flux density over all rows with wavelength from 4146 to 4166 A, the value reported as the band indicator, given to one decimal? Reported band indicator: 31.3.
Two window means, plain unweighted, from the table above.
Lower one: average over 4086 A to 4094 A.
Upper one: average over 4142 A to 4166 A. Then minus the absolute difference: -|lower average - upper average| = -3.6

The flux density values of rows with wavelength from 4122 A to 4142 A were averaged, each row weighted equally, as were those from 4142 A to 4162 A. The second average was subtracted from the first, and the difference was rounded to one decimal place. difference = -0.2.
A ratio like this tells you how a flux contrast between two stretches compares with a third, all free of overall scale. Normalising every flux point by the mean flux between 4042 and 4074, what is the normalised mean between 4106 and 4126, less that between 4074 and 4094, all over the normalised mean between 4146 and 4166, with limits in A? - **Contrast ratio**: 0.08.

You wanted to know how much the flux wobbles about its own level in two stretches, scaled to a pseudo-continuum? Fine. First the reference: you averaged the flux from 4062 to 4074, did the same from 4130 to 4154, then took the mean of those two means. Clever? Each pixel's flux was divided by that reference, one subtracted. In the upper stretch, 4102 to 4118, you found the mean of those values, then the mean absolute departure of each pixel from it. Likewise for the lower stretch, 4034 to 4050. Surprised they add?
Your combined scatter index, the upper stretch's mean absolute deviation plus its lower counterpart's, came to 0.036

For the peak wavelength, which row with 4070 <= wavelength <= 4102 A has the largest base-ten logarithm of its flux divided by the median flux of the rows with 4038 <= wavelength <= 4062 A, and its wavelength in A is 4072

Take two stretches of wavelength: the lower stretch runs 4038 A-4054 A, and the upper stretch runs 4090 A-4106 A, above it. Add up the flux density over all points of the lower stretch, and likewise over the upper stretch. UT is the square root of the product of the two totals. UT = 125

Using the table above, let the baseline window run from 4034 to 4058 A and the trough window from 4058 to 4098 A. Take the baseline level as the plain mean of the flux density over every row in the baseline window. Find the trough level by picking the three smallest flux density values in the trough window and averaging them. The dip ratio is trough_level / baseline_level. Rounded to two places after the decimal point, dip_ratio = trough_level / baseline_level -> 0.85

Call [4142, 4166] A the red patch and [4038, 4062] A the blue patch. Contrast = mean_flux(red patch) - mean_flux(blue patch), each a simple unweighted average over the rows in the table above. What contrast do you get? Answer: -1.4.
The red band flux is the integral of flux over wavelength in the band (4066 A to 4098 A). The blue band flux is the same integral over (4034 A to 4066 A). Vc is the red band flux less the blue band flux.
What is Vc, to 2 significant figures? -71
